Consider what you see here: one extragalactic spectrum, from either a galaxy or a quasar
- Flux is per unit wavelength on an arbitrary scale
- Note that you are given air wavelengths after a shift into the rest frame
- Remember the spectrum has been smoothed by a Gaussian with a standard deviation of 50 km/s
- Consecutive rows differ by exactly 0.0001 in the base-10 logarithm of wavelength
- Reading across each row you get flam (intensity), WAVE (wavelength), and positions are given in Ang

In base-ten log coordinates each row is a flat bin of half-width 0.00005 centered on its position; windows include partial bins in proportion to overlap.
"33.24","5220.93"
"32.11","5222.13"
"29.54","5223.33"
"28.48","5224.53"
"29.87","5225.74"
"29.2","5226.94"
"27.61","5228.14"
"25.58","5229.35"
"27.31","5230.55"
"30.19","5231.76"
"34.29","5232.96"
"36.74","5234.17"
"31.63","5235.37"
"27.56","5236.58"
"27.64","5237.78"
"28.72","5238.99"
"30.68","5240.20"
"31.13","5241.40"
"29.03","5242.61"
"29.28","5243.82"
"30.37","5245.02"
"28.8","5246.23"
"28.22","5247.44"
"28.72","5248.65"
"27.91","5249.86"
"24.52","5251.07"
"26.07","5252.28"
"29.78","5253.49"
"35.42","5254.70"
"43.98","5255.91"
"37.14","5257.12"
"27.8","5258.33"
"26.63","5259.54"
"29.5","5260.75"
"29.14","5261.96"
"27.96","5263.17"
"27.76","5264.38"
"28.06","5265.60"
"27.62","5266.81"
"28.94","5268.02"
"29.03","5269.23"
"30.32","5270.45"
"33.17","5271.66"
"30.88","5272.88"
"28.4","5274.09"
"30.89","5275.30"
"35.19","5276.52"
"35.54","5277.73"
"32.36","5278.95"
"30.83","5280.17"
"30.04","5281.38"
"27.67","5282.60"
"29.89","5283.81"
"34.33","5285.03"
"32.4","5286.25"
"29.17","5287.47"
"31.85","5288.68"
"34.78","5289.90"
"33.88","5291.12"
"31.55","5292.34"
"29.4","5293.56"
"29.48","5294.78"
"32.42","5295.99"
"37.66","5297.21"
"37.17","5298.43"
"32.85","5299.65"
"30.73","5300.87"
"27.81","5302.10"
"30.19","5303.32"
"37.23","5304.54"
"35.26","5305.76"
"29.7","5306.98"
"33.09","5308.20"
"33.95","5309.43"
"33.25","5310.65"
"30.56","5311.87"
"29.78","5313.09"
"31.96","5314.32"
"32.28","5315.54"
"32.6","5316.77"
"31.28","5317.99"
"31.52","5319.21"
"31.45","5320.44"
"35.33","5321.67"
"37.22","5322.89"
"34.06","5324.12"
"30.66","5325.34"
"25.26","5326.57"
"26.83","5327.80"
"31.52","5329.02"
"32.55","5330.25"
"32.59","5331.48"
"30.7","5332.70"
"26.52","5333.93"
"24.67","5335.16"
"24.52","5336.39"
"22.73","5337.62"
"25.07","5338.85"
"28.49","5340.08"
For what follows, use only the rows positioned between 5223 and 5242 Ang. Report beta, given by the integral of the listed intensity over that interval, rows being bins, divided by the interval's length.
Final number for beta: 29.8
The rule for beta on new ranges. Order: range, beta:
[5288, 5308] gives 32.6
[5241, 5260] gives 30.3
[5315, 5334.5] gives 31.4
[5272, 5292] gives 31.8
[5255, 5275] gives 30.5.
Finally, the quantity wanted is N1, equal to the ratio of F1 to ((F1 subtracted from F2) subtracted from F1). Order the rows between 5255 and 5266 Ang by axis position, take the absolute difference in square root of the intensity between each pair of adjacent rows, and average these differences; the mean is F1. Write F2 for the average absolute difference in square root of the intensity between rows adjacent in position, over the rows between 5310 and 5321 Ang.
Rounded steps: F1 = 0.24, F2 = 0.09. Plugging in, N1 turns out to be 0.61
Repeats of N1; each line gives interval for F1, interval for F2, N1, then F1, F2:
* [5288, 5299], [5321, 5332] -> 1.41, 0.19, 0.24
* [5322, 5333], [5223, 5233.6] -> 0.80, 0.24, 0.18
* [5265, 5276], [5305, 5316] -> 1.27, 0.15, 0.18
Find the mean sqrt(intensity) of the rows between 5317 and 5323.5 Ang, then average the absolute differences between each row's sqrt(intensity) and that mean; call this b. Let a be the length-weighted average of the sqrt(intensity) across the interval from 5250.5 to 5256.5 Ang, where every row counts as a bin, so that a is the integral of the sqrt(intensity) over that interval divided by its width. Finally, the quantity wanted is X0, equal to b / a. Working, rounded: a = 5.62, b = 0.20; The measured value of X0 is 0.036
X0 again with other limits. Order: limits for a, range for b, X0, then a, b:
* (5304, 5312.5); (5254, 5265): 0.071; 5.77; 0.41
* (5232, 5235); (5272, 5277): 0.029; 5.89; 0.17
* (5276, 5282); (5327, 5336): 0.047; 5.72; 0.27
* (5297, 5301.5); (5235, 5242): 0.025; 5.84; 0.15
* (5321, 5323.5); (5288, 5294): 0.024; 6.02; 0.14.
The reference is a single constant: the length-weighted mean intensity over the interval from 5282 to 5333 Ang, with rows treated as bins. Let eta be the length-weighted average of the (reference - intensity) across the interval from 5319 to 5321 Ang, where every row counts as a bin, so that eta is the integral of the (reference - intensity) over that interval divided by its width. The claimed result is 0.5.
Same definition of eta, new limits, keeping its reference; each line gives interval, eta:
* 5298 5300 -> -3.1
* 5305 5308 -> -0.8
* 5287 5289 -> 1.6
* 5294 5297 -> 0.3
